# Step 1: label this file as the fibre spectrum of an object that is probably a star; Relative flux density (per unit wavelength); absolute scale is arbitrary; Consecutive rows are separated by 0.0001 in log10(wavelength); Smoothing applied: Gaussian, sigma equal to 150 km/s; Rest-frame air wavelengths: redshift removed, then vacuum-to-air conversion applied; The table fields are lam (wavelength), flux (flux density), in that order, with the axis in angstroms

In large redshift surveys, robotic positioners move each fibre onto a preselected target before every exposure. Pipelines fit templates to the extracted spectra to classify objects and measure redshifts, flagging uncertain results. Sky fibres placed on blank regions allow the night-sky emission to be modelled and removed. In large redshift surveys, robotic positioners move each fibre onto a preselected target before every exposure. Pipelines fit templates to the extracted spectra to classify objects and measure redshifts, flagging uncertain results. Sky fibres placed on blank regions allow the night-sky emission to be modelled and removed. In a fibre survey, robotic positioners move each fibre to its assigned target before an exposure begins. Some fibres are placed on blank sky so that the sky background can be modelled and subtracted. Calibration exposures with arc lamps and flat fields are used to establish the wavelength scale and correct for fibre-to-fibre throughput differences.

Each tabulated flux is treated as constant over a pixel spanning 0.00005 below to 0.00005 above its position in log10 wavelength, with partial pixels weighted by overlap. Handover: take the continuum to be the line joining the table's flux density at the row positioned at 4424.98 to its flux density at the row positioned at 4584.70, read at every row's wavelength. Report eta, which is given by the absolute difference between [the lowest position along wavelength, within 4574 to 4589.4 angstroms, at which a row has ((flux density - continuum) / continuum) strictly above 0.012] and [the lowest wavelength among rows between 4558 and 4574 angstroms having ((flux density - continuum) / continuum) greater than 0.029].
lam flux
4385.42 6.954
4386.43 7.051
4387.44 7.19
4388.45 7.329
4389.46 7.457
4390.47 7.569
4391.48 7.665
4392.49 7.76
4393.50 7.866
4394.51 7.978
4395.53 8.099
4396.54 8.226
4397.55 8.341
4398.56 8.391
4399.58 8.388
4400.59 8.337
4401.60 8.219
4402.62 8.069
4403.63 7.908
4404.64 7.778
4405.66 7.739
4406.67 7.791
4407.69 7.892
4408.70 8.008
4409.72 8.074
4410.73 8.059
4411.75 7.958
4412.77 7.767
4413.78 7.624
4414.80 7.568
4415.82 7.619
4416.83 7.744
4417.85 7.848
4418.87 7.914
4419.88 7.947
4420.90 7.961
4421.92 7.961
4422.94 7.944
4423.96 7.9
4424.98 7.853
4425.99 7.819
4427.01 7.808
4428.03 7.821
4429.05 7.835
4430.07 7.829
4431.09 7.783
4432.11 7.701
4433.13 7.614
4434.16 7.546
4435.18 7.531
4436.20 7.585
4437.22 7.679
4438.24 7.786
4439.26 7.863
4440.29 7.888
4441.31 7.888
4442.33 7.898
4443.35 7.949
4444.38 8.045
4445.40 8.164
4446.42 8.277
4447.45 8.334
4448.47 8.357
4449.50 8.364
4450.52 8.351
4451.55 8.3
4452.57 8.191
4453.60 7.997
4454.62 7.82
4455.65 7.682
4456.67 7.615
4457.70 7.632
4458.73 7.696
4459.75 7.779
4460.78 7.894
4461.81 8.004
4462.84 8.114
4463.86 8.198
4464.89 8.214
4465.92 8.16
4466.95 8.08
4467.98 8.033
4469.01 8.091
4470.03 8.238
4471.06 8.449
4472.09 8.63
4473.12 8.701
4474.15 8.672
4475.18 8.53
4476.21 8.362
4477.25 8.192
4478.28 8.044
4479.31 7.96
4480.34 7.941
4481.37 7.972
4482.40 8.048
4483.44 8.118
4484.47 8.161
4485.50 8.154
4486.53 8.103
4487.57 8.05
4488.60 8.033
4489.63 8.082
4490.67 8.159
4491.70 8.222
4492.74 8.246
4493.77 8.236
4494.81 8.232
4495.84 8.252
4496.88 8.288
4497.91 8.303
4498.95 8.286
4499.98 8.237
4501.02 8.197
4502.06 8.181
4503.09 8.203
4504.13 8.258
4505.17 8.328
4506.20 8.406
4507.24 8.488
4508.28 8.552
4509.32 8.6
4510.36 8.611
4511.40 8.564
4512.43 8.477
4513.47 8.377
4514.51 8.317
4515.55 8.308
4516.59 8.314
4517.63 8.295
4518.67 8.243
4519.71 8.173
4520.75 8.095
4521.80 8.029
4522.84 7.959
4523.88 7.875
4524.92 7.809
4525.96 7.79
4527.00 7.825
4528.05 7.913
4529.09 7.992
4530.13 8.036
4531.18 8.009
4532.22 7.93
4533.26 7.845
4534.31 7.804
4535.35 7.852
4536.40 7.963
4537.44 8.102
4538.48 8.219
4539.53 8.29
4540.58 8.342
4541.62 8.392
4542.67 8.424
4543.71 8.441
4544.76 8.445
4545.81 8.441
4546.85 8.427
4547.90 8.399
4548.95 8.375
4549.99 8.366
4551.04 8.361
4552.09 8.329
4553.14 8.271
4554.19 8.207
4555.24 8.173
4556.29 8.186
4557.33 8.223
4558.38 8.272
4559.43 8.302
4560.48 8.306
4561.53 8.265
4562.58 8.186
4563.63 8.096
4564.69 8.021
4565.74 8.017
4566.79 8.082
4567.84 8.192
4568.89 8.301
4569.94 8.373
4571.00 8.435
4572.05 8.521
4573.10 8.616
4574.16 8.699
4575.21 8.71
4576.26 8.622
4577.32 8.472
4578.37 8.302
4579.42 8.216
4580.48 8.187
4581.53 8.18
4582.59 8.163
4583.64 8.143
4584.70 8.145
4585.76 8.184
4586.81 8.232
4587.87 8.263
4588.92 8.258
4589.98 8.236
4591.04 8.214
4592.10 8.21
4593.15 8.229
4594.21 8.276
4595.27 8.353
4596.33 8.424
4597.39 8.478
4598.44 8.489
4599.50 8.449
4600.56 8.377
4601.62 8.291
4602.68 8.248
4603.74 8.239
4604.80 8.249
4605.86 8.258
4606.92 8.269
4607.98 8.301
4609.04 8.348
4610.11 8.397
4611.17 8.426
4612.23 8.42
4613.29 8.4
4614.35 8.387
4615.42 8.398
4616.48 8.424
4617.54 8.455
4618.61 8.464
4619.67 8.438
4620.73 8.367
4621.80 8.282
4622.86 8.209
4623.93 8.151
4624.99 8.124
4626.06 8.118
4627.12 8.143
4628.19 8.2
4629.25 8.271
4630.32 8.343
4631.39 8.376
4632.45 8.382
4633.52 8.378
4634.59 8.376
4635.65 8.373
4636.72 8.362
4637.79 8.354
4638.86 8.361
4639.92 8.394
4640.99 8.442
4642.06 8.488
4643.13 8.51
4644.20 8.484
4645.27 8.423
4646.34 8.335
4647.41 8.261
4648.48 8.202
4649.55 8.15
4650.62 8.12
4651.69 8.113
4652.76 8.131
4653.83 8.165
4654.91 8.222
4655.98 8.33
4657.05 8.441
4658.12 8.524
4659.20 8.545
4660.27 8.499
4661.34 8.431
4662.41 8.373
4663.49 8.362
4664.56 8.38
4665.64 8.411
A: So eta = 4.2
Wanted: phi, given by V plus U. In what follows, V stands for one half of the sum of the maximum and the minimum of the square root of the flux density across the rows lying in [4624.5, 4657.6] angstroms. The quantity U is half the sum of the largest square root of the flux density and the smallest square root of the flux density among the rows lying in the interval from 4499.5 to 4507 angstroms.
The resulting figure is 5.76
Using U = 2.88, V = 2.88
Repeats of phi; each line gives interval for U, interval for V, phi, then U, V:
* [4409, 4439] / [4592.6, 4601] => 5.68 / 2.79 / 2.89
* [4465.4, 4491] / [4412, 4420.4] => 5.67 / 2.88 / 2.79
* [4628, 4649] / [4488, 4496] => 5.74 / 2.89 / 2.85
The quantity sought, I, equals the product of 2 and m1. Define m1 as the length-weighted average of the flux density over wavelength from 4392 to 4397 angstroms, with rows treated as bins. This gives 16.0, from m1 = 8.0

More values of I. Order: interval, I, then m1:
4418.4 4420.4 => 15.9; 8.0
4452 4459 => 15.6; 7.8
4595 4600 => 16.9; 8.5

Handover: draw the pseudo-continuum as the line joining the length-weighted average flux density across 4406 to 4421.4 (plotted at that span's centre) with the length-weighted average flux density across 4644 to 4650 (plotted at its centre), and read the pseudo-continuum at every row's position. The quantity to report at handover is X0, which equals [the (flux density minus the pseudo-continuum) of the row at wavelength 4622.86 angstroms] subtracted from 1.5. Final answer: 1.55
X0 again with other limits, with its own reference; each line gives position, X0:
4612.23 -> 1.31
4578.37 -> 1.37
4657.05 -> 1.38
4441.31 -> 1.52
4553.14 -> 1.35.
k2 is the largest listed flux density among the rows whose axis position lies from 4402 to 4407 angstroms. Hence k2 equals 8.069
